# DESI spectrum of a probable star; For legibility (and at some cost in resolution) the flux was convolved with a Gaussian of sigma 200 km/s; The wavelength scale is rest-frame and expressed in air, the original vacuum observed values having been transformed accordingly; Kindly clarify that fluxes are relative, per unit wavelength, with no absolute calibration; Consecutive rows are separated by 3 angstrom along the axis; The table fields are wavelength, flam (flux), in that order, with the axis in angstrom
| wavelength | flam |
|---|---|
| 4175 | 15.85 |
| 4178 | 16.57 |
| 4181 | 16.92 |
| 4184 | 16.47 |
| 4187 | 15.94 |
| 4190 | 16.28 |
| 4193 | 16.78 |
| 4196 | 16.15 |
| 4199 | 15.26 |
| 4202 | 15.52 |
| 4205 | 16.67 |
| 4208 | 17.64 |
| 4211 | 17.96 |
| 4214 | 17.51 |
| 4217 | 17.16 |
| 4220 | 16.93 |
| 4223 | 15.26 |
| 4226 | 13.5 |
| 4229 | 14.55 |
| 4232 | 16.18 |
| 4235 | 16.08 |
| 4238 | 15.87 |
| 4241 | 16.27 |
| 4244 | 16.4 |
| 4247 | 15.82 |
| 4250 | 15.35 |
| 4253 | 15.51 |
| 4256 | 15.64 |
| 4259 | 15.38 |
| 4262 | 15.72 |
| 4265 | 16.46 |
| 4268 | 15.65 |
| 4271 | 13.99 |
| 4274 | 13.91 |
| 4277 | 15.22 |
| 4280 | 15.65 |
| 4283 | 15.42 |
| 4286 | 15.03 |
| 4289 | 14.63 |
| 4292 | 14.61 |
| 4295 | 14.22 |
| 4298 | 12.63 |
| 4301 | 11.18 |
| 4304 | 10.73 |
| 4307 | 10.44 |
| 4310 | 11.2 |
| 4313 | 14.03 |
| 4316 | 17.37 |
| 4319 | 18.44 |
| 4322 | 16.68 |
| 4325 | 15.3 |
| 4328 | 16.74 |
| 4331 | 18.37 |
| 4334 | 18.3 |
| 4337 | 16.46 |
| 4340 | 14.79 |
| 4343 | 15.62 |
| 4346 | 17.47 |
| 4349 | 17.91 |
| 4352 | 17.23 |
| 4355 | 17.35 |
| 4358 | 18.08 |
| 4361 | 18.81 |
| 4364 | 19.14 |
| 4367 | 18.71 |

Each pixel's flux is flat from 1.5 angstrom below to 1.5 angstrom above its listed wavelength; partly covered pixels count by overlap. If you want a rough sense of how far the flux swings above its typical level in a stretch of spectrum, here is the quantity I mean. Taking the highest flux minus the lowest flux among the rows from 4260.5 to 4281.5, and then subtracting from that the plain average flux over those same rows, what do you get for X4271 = -13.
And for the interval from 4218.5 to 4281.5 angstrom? -12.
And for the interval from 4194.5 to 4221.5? -14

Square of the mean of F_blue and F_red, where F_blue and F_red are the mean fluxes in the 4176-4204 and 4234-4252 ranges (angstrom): 259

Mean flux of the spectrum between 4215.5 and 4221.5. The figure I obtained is 17.0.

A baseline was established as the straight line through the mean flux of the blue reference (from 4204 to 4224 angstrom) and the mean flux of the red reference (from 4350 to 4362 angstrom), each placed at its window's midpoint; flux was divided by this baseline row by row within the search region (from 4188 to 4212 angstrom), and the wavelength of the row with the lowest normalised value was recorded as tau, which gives 4199 angstrom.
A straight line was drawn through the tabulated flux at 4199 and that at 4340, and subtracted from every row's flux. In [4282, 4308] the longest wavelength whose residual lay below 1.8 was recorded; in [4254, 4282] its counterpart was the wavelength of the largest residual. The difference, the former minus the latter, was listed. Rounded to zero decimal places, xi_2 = 42 angstrom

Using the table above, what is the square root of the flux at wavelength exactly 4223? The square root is 3.906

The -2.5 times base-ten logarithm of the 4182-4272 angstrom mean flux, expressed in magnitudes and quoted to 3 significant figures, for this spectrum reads -3.01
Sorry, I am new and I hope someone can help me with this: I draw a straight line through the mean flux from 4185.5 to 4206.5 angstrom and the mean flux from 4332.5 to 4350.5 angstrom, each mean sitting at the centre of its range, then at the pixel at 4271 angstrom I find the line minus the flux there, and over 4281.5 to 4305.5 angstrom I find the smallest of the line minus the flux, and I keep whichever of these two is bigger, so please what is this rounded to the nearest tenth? 2.4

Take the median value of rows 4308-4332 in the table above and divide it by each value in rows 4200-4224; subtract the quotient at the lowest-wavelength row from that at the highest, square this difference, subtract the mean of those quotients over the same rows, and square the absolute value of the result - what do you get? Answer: 0.99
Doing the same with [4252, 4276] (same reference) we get 1.17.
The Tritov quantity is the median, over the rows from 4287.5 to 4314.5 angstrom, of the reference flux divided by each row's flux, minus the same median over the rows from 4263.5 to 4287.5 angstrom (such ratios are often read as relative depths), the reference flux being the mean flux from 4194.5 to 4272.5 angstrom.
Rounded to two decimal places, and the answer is 0.22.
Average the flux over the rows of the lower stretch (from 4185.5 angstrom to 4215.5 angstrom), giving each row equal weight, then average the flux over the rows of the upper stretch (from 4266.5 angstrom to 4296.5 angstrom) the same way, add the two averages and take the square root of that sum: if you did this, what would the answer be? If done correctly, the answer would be 5.60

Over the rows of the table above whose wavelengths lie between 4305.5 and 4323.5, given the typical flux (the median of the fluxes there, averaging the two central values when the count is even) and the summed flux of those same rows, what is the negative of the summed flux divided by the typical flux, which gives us -5.7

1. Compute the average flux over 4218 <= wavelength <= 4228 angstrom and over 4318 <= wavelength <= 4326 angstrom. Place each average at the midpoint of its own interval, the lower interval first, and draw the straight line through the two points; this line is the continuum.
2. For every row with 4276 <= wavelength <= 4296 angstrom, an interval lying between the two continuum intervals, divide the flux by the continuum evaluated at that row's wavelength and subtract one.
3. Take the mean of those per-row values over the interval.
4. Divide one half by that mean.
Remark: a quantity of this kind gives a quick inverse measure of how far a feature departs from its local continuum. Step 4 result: -6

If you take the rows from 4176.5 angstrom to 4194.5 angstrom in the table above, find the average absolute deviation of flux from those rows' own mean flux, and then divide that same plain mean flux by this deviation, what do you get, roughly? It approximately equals 63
